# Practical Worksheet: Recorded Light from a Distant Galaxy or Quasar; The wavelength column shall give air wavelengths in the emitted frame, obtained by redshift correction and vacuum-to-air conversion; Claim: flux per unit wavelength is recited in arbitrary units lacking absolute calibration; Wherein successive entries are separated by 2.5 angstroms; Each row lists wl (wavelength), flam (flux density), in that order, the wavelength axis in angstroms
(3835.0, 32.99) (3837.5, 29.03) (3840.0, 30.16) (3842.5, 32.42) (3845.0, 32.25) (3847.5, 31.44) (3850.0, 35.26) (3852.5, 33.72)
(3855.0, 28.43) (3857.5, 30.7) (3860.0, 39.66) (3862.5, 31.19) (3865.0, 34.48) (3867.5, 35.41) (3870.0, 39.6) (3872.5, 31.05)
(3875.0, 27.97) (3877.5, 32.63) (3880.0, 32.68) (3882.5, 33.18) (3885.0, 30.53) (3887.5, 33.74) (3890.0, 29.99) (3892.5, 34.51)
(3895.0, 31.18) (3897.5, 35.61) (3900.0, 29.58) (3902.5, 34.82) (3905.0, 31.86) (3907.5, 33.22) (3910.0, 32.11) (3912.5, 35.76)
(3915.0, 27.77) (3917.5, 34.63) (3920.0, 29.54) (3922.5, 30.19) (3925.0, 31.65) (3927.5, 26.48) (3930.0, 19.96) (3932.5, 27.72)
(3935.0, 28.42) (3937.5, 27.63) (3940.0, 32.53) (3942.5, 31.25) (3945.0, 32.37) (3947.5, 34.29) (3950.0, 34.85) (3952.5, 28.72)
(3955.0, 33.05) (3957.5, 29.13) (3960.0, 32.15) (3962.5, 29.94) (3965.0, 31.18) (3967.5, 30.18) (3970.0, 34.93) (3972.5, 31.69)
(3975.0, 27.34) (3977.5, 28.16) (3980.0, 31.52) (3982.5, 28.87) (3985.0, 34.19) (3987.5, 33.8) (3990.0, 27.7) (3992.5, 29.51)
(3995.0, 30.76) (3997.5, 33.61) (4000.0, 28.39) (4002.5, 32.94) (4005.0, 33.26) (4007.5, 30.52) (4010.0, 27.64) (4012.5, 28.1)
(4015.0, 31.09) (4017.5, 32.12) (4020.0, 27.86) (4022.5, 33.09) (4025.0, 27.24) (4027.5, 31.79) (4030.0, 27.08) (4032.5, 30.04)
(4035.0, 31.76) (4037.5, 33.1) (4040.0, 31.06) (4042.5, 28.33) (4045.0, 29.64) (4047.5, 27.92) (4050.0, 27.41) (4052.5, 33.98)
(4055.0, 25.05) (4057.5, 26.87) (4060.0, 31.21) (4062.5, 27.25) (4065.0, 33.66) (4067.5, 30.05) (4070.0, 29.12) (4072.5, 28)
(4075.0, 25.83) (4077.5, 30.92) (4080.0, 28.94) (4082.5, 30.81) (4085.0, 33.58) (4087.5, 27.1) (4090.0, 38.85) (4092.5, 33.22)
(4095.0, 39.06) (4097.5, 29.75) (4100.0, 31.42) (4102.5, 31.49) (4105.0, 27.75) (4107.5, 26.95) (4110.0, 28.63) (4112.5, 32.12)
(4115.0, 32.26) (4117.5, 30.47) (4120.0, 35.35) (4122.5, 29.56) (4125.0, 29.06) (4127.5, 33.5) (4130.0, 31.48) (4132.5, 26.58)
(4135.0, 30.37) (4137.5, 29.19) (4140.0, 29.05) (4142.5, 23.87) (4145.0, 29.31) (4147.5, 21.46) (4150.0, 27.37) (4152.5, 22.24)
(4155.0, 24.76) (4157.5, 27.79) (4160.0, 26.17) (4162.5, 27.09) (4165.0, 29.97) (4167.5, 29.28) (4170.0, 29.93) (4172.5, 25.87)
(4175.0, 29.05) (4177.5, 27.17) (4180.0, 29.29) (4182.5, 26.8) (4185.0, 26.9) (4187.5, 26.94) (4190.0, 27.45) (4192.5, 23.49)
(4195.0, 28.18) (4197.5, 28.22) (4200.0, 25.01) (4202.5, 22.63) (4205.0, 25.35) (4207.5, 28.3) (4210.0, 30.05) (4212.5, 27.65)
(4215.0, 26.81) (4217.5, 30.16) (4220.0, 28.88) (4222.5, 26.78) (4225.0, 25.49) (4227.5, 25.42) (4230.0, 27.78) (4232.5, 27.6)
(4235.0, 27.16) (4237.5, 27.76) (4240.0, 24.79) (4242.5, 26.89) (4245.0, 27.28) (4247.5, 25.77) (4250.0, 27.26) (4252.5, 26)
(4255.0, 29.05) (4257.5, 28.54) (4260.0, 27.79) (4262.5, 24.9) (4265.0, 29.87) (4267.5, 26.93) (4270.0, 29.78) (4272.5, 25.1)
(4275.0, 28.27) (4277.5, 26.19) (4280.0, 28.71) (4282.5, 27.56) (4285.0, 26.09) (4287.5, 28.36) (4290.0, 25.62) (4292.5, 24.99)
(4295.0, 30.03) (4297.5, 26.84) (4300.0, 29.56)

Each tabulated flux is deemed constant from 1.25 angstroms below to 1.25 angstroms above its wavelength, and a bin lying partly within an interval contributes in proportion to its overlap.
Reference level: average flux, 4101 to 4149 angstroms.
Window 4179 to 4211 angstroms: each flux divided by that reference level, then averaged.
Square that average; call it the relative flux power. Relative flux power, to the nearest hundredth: 0.83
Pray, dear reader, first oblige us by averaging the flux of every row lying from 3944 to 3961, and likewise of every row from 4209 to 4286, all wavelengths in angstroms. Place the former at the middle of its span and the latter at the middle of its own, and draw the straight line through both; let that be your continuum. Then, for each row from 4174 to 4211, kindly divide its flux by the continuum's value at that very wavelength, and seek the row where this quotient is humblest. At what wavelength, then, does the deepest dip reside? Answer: 4202.5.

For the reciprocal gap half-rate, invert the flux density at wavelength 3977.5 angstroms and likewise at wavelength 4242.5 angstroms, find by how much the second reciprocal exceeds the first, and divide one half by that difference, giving 298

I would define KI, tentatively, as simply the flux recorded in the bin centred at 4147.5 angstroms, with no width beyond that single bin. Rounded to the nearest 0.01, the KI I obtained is 21.46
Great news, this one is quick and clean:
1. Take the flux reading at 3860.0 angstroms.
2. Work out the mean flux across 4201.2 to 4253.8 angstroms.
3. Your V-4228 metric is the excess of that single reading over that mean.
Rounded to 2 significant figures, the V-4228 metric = 13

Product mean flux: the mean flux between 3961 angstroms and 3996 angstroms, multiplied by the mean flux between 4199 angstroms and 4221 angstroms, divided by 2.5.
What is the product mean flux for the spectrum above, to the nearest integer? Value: 334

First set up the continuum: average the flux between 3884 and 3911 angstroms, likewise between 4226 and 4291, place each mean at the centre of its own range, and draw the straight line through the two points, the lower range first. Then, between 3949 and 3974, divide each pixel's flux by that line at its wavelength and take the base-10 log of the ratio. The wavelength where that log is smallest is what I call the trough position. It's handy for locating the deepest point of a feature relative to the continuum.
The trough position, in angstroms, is 3952.5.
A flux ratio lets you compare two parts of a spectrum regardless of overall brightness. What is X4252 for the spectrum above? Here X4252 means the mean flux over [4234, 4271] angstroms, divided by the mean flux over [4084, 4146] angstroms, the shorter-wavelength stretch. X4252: 0.887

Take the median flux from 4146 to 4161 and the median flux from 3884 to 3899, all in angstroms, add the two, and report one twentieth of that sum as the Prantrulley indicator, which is 2.90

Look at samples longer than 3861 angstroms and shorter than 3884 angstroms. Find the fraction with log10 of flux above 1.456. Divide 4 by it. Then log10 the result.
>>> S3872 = 0.65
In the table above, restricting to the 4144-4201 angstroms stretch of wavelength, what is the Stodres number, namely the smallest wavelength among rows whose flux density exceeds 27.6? 4145.0 angstroms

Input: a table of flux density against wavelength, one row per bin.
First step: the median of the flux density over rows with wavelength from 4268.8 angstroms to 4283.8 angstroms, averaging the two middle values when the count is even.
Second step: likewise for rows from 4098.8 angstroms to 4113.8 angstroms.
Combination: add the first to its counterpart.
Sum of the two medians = 57.9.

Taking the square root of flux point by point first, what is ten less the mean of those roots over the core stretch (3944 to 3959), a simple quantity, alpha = 4.3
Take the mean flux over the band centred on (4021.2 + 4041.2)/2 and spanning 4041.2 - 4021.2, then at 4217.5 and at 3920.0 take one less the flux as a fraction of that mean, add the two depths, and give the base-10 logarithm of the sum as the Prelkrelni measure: -1.3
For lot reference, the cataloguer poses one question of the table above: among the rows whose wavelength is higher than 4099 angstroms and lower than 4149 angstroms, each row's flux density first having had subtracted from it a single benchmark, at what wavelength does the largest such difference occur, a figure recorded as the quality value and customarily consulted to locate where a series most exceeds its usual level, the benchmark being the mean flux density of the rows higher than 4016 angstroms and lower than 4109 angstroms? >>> 4120.0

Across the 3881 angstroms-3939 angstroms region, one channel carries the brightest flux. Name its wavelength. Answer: 3912.5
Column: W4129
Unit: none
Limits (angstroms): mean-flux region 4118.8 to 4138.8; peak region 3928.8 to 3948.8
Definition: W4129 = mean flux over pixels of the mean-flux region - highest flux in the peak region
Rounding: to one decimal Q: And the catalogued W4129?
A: -3.7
